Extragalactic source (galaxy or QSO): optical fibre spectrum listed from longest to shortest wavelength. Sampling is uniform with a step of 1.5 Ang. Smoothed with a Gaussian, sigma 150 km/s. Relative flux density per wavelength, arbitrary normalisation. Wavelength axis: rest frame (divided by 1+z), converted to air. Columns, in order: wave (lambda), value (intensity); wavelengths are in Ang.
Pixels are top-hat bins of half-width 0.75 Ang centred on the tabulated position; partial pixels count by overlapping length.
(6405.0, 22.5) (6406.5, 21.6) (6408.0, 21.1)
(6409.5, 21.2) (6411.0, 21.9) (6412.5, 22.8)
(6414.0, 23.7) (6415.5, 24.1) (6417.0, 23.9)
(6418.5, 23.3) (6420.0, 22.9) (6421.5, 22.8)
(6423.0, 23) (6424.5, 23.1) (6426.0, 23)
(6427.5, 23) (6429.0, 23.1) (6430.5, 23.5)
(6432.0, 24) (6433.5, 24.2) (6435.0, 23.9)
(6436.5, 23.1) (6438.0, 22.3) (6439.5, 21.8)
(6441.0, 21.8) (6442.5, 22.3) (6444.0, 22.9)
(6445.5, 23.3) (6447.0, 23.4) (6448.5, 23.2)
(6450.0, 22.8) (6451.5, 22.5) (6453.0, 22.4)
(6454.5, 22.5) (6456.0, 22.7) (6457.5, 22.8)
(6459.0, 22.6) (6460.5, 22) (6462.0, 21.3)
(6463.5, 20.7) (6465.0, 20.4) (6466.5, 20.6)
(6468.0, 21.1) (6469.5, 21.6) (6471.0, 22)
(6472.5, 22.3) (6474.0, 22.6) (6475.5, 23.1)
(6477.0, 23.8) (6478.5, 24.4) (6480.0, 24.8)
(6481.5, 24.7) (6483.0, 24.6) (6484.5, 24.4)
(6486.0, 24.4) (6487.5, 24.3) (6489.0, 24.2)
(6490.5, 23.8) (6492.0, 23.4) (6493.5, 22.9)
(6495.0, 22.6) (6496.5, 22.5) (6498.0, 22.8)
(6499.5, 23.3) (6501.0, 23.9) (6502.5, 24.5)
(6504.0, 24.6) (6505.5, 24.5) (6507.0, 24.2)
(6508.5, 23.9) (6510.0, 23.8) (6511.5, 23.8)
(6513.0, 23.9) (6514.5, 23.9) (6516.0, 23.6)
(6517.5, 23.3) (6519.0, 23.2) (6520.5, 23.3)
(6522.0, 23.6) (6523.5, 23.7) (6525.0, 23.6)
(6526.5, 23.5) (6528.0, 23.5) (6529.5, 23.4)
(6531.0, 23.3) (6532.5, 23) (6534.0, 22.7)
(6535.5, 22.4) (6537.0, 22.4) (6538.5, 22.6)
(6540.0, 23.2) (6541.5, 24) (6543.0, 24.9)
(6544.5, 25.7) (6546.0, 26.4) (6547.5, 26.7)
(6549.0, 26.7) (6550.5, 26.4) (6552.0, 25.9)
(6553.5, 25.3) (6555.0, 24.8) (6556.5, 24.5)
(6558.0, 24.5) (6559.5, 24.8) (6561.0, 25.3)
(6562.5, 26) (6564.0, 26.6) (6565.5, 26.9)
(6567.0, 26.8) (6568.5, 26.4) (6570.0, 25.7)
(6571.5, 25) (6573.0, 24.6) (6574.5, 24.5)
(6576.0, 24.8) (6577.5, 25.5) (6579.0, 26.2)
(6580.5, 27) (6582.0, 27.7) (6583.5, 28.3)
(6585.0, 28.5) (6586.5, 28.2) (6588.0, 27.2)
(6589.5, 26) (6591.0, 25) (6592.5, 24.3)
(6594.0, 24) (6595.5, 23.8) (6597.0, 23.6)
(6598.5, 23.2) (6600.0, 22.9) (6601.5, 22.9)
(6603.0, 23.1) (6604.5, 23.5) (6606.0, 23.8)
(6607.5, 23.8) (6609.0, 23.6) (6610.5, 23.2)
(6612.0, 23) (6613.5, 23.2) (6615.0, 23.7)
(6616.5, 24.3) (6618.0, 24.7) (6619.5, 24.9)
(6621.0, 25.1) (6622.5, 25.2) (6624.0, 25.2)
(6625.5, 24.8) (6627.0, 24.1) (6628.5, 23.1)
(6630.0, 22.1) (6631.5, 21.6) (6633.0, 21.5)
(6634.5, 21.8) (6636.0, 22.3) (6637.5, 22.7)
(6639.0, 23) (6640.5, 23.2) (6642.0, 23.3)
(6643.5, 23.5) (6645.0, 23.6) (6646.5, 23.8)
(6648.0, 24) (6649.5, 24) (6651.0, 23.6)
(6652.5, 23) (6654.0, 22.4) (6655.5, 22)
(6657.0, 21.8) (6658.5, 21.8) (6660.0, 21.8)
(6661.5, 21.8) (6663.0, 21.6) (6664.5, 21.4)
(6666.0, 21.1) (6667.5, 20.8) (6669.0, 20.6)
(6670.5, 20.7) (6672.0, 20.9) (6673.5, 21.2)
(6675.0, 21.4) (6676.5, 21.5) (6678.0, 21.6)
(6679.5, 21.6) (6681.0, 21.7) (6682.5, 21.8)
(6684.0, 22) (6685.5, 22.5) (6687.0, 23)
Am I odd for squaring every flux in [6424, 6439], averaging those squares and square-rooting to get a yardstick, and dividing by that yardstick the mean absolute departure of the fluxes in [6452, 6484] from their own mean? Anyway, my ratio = 0.044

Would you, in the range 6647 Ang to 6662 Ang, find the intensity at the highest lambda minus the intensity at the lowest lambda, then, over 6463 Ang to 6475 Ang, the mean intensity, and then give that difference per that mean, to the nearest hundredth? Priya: -0.10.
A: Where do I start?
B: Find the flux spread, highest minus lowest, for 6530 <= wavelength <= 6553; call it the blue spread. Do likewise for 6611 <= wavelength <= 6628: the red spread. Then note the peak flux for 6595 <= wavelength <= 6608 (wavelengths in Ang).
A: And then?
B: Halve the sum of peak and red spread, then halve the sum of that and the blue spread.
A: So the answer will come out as 8.65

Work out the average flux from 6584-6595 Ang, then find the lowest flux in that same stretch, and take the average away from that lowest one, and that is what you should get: -2.17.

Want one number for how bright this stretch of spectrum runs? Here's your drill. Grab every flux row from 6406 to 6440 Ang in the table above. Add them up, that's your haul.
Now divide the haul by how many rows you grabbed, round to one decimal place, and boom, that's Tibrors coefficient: 22.9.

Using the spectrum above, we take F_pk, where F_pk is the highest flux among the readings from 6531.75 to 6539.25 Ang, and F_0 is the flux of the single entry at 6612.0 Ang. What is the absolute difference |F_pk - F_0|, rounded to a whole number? 0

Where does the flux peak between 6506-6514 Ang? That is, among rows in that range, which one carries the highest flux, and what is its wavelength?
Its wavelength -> 6507.0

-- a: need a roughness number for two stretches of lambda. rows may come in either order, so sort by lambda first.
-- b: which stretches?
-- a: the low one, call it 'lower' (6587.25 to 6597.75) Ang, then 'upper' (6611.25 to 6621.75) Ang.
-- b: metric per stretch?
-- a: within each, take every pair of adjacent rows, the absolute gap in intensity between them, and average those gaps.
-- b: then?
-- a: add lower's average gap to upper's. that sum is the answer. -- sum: 0.95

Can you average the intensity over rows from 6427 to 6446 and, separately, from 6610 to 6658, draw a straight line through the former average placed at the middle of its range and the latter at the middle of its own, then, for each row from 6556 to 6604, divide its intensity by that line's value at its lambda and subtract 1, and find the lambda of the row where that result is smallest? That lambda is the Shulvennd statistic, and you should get 6601.5 Ang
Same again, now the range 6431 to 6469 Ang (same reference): 6465.0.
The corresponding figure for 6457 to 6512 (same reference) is 6465.0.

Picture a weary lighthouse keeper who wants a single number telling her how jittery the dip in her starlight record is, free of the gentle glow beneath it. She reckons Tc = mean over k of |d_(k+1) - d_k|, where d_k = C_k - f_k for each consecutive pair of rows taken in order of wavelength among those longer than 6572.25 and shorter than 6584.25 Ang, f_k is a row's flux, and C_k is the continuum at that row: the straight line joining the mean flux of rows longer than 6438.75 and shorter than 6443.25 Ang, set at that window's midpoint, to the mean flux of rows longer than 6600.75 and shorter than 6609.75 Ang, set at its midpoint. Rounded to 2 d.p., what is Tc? 0.55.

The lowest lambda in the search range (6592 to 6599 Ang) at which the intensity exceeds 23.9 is 6592.5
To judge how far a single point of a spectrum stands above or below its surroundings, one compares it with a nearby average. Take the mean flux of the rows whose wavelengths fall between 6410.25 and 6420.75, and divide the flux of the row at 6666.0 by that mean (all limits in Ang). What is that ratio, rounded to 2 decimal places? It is 0.91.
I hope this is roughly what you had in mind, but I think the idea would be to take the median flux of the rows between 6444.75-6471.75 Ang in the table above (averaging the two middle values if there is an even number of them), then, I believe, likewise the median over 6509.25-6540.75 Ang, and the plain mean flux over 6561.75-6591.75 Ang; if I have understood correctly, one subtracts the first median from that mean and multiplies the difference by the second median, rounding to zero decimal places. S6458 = 91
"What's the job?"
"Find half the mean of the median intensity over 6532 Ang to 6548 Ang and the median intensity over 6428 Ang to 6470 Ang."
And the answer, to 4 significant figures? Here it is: 11.44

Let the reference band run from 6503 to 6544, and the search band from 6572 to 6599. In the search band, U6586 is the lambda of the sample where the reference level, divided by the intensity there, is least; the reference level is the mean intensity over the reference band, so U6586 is 6585.0 Ang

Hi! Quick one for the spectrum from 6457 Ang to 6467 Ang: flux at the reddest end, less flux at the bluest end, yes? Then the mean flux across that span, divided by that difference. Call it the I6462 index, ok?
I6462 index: -10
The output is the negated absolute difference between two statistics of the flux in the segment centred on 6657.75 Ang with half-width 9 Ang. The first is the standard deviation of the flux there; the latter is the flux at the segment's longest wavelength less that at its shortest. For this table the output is -3.8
